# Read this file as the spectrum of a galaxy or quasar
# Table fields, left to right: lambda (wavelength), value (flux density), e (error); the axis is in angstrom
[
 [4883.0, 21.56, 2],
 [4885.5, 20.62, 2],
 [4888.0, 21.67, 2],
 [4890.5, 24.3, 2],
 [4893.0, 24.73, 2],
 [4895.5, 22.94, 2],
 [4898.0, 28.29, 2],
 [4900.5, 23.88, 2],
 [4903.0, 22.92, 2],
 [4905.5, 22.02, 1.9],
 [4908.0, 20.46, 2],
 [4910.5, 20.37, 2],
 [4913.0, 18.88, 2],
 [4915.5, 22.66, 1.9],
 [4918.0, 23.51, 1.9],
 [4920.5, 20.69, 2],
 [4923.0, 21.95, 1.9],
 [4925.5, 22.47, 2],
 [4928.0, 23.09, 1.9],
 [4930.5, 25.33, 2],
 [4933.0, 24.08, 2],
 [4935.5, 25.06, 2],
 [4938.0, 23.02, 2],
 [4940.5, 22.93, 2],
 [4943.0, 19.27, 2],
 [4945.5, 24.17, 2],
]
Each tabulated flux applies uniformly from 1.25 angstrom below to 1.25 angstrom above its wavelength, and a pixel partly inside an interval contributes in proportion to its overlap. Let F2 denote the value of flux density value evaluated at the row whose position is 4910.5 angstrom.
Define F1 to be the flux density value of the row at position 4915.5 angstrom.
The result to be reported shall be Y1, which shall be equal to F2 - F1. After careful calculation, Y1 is -2.3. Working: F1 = 22.66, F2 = 20.37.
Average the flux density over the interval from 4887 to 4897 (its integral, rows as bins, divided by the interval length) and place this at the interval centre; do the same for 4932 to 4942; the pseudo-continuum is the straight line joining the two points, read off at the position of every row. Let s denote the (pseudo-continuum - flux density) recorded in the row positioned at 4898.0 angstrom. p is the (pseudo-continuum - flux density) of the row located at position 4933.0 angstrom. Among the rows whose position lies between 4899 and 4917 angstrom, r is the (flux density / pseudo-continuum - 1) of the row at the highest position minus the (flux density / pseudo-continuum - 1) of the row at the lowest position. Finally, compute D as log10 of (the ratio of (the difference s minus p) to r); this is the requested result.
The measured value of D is 1.9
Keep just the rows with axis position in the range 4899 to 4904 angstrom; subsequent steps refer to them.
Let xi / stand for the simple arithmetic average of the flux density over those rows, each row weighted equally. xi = 23.4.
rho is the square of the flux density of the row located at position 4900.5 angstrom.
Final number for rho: 570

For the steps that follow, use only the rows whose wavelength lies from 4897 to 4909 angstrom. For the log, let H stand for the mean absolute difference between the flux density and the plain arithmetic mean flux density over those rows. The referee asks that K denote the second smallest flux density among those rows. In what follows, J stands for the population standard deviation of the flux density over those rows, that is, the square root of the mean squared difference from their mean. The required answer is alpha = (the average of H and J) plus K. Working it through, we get 24.4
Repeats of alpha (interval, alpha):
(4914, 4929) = 22.8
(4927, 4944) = 24.5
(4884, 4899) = 23.9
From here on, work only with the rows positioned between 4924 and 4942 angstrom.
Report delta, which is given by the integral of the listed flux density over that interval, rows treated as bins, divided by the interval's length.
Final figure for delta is 23.6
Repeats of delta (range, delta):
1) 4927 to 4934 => 24.2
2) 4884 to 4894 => 22.8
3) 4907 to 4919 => 21.1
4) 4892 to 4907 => 24.1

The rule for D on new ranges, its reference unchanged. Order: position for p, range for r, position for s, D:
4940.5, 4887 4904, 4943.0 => 1.8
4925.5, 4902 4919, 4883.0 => 1.5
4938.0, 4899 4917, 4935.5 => 1.6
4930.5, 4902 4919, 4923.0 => 2.1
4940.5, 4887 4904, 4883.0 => 1.4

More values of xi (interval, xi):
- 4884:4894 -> 22.8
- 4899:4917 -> 21.6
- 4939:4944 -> 21.1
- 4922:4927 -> 22.2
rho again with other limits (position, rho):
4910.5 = 415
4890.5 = 590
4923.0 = 482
